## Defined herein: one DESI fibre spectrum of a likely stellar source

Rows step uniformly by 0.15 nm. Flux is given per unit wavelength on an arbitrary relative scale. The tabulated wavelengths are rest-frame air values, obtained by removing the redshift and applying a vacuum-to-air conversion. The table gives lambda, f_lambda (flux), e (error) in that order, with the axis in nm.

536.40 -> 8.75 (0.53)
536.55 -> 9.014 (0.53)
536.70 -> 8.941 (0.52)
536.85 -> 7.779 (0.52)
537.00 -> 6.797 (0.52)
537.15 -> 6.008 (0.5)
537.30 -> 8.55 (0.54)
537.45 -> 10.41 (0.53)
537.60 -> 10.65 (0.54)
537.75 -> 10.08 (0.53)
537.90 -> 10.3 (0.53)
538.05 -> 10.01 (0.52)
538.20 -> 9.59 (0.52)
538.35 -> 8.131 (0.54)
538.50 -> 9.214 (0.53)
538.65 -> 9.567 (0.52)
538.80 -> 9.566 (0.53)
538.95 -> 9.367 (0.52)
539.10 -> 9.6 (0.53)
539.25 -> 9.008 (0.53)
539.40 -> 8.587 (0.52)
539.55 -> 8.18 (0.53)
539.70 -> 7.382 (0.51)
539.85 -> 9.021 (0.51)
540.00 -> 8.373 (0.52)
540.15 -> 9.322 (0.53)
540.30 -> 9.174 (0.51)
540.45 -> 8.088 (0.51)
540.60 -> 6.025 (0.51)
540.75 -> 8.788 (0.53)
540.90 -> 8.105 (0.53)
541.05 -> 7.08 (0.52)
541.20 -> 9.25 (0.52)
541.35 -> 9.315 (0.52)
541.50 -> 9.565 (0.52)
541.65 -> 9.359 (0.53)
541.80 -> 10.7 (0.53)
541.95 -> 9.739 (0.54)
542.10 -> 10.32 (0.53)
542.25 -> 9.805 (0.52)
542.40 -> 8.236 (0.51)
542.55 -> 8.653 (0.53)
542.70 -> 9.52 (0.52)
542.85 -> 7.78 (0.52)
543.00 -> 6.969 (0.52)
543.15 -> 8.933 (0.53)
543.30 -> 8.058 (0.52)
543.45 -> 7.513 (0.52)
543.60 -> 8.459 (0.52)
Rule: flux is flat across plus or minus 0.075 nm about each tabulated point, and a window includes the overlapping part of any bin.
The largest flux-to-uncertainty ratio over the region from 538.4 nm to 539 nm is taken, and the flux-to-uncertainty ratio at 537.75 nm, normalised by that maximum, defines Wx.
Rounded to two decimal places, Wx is 1.03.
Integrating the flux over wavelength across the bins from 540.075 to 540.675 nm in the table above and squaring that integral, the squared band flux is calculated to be 24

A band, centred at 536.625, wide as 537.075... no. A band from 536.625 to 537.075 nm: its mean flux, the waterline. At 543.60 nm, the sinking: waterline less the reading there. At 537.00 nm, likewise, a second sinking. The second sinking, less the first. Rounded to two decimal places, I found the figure 1.66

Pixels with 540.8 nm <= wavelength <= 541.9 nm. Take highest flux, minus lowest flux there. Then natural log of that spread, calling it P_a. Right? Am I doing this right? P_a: 1.3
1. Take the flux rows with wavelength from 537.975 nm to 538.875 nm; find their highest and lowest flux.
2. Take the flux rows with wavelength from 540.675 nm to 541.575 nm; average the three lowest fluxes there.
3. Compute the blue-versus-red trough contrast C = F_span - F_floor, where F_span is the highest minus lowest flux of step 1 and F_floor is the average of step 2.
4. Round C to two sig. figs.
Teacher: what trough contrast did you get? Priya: -6.1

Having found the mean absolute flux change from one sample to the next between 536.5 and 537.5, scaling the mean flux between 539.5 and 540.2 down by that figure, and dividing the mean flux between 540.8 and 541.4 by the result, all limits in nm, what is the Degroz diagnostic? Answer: 1.2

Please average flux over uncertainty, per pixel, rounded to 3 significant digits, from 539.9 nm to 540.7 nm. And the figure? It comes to 15.9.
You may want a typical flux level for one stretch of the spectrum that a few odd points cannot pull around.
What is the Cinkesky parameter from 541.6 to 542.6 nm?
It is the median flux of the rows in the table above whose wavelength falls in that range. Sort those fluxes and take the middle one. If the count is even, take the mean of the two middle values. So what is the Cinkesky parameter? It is 9.7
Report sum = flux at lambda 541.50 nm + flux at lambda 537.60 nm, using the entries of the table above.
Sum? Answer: 20.2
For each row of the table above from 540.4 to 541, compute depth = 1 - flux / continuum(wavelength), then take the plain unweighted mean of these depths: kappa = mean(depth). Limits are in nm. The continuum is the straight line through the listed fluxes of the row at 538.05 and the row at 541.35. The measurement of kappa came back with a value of 0.18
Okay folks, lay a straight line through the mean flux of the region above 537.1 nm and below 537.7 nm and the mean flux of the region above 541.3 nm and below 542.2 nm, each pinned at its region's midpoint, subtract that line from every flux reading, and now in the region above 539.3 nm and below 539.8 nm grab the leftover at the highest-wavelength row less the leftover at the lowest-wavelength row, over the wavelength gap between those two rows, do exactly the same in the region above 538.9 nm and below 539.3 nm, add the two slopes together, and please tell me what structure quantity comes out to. -5.6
